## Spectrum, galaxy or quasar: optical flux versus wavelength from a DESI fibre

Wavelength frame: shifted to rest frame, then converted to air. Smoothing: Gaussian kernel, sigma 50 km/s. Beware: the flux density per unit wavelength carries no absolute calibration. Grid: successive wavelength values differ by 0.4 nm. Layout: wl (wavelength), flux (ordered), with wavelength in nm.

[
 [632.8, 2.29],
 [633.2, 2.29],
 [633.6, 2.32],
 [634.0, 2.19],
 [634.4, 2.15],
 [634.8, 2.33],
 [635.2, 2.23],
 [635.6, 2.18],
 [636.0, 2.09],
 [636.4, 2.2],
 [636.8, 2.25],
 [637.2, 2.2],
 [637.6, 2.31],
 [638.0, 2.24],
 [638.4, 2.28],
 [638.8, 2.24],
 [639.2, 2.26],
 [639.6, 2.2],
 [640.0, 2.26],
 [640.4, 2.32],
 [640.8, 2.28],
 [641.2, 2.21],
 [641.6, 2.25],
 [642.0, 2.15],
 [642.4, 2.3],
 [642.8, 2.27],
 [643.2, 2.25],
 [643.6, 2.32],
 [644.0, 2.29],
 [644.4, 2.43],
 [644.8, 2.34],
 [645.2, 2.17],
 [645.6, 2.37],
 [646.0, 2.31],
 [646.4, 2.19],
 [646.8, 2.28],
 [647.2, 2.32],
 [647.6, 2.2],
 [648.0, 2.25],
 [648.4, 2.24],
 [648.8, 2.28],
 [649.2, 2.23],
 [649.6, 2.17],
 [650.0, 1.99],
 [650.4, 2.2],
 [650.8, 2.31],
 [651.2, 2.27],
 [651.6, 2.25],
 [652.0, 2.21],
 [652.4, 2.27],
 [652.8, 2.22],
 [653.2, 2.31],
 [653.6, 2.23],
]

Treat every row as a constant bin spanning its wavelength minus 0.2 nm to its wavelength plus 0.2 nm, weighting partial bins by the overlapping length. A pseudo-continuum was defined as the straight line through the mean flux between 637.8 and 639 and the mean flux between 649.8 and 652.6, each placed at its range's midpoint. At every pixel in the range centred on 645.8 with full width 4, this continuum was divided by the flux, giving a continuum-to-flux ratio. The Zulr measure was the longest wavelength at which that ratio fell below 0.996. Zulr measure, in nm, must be 647.2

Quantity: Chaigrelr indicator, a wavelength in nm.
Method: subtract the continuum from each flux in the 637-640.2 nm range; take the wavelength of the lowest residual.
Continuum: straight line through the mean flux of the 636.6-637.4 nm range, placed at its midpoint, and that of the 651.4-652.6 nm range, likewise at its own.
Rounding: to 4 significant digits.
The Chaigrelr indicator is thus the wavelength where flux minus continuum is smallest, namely 639.6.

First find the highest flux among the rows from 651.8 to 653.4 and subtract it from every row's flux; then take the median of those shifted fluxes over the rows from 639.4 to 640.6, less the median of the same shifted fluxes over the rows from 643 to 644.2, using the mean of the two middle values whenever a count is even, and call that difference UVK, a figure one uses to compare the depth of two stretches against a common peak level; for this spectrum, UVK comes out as -0.03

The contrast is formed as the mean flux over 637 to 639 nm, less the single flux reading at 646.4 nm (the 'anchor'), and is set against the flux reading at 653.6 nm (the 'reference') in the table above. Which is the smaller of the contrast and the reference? 0.064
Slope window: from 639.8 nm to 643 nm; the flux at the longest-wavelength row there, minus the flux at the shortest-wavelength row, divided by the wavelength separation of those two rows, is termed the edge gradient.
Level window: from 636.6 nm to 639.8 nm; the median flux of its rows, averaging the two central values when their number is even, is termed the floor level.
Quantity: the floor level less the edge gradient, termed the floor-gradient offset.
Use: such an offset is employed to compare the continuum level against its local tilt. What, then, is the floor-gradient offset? 2.24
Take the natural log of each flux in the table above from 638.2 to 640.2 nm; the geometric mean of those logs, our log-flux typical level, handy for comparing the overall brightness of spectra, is 0.810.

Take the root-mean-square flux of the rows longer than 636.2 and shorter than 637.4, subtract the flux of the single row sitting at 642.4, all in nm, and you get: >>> -0.083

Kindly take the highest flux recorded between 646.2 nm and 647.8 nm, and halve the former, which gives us 1.16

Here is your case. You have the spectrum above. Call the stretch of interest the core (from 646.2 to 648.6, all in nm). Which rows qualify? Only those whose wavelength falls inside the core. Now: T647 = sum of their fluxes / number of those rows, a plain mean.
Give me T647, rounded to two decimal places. 2.25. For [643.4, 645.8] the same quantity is 2.32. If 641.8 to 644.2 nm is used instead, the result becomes 2.26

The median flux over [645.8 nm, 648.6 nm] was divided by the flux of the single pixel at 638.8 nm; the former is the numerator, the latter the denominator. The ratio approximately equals 1.00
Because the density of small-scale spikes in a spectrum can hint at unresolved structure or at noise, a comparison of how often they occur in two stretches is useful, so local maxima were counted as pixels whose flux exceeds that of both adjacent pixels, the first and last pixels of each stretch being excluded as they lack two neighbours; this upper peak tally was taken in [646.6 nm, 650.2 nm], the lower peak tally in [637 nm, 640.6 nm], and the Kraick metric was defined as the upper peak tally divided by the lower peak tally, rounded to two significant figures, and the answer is 1.0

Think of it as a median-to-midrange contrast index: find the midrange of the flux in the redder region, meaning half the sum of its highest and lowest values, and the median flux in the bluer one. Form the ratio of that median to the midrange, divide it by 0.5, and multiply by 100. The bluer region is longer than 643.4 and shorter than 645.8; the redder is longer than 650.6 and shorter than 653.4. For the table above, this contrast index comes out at 206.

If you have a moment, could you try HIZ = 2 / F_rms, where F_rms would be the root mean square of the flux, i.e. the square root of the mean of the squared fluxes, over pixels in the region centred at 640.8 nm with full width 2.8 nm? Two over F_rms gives 0.893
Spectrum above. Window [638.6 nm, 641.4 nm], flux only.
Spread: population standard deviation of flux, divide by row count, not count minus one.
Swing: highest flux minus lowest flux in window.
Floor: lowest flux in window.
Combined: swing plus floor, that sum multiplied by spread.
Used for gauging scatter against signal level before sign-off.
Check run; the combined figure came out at 0.088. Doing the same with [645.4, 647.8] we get 0.153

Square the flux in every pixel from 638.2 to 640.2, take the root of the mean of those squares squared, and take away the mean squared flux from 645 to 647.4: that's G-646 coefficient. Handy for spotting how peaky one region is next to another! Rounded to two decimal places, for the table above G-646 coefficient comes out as -0.12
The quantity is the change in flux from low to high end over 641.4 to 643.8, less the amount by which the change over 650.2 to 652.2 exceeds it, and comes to 0.13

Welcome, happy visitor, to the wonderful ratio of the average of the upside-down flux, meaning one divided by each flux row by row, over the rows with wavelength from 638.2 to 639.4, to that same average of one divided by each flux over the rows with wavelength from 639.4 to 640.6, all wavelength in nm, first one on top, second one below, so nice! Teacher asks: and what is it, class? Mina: 1.00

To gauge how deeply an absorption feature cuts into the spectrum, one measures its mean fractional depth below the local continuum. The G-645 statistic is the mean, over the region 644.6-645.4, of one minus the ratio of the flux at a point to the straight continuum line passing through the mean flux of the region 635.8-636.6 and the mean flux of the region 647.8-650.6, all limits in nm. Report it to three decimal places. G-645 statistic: -0.035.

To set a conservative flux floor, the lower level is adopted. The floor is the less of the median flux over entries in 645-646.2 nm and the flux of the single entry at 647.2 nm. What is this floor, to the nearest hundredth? 2.31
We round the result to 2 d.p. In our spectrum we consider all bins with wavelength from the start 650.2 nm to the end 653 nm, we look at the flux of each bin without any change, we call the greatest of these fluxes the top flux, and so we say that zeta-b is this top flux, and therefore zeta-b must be 2.31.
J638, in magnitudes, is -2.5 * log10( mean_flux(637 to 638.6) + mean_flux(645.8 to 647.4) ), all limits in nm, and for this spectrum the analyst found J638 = -1.64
